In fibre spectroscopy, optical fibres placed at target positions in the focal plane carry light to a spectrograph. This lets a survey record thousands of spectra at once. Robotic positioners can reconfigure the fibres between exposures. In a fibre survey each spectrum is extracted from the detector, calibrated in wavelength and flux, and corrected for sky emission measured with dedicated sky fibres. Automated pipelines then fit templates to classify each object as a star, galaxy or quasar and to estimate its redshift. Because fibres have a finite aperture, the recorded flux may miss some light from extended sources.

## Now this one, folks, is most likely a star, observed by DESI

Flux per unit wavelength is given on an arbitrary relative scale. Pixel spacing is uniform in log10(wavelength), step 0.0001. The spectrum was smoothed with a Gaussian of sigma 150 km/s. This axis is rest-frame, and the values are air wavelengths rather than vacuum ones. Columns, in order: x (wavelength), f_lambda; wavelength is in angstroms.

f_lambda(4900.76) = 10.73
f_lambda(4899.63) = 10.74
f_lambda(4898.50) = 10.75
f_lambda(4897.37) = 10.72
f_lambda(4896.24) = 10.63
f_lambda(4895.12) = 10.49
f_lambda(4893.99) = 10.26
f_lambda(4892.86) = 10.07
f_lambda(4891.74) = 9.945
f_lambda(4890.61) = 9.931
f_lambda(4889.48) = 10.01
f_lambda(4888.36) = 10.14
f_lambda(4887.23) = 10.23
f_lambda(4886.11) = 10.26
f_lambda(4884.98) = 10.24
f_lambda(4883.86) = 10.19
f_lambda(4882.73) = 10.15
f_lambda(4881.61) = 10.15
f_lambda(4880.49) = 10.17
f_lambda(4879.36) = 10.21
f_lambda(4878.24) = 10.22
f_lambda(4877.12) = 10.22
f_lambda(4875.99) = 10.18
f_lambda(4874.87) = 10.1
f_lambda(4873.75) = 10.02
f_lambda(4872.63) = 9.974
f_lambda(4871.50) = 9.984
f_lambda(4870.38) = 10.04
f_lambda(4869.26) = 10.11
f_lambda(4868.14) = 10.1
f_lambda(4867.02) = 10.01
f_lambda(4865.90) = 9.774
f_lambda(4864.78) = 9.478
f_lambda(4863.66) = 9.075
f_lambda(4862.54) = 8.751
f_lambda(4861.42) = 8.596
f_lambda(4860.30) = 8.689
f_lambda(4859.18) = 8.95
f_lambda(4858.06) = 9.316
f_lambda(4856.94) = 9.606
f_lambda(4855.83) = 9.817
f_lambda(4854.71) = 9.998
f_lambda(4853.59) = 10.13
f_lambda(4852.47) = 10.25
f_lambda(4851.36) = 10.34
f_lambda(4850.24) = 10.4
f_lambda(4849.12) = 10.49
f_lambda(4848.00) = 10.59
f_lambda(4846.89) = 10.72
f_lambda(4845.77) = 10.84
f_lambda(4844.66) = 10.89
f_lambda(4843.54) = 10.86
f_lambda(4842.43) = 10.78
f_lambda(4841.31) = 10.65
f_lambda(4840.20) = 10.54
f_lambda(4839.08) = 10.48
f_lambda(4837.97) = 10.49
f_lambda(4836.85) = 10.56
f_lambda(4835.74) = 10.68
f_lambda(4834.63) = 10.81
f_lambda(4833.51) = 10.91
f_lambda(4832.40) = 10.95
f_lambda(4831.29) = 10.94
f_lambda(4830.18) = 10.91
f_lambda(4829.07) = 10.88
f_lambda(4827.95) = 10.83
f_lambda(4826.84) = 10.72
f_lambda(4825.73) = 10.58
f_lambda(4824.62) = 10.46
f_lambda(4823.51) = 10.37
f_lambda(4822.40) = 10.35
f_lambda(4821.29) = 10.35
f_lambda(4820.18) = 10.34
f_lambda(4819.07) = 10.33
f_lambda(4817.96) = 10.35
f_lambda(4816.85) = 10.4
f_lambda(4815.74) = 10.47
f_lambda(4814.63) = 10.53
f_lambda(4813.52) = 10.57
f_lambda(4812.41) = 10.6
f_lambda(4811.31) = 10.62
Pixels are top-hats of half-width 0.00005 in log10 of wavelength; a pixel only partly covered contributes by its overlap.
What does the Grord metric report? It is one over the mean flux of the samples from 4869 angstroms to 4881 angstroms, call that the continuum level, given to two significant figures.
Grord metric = 0.099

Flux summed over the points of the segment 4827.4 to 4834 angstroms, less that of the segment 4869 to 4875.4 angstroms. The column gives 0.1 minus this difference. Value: -5.1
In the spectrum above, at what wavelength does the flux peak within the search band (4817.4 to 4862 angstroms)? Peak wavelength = 4832.40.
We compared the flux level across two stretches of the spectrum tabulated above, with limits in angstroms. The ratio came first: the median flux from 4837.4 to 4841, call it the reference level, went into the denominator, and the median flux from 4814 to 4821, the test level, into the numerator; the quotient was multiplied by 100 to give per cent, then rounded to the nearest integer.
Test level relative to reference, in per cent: 99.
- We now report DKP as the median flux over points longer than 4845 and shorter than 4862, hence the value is 10.1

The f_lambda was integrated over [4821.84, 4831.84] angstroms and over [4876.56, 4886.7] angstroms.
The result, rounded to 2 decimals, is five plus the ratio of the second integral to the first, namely 5.97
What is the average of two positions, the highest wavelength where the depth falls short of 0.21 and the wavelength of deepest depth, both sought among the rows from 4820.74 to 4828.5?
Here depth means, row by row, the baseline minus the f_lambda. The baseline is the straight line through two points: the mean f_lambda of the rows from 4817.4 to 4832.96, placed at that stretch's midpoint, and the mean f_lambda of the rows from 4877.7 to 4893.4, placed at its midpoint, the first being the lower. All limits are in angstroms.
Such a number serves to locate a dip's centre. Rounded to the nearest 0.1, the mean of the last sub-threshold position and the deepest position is 4824.6 angstroms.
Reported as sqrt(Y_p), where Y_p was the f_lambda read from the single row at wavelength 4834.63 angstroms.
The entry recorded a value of 3.29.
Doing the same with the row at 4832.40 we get 3.31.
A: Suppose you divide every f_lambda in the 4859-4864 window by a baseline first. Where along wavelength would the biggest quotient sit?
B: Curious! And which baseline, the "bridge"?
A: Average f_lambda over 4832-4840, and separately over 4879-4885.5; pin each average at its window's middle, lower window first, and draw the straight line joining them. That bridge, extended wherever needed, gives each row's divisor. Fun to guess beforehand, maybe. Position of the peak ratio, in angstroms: 4863.66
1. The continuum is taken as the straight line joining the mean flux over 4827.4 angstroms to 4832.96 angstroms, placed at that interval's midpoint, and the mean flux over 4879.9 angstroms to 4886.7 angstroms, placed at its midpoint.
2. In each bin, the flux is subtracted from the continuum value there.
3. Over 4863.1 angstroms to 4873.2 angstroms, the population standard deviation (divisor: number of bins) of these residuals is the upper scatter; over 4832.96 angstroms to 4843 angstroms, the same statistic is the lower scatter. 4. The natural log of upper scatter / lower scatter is 1.0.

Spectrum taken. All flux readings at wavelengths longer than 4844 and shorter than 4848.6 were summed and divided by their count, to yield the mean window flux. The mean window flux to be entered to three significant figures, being 10.8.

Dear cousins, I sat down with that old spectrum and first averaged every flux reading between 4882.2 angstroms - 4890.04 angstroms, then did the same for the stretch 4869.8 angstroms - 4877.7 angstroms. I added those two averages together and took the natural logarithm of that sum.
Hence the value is 3.01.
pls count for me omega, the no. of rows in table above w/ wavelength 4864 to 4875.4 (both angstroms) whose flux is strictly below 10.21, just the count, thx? 10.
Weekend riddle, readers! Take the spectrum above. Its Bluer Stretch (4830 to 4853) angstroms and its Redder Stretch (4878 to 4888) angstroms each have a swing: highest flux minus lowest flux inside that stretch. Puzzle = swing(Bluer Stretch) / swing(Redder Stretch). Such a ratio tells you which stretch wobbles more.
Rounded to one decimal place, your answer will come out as 6.4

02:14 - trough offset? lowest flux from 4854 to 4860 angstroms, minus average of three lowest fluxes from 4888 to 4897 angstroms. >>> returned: -1.0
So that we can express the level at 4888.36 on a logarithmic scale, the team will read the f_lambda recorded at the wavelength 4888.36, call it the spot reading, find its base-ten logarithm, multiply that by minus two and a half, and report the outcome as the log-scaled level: -2.52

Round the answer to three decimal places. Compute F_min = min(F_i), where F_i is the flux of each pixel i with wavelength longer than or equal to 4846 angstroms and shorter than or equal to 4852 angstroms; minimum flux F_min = 10.340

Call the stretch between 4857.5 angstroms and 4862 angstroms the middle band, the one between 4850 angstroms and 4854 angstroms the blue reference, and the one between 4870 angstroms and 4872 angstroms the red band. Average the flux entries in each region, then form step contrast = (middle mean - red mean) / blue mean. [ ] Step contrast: -0.11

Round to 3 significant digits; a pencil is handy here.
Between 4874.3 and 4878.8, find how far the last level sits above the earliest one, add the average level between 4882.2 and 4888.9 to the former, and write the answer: 10.3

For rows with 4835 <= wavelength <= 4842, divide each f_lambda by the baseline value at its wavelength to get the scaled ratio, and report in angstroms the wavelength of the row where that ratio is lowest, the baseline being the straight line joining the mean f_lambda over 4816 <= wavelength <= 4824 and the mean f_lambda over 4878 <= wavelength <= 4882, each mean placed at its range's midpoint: 4839.08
